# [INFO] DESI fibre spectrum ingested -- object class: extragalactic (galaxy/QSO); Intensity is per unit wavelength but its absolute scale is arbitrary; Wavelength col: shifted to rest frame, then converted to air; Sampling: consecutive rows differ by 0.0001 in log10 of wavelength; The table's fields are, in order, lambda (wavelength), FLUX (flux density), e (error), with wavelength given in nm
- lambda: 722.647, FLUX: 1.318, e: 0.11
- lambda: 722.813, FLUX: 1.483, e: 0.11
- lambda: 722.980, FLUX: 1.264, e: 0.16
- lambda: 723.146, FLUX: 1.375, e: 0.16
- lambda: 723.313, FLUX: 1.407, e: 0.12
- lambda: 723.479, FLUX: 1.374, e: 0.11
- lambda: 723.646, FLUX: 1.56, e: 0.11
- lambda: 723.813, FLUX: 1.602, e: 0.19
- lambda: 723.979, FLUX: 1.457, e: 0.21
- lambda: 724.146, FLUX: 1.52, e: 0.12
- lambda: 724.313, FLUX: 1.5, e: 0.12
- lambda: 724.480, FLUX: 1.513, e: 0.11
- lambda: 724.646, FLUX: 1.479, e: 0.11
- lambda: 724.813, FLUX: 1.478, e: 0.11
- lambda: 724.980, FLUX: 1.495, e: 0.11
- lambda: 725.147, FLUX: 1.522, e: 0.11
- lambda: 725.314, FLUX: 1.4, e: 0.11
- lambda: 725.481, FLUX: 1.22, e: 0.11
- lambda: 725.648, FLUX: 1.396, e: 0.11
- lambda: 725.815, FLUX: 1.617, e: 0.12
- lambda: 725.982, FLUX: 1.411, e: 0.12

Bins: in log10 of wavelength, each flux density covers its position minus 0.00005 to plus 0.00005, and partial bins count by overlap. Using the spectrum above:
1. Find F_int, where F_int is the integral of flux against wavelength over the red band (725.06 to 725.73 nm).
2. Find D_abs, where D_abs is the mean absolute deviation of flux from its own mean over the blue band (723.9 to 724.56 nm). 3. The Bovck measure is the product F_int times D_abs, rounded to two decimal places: 0.02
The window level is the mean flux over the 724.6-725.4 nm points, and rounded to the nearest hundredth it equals 1.47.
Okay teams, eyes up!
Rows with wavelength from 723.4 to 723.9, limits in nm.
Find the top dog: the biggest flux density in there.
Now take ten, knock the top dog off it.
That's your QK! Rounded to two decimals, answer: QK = 8.40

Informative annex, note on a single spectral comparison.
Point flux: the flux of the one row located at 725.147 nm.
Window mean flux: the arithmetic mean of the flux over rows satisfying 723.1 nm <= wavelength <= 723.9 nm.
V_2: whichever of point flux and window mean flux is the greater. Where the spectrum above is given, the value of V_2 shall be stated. 1.52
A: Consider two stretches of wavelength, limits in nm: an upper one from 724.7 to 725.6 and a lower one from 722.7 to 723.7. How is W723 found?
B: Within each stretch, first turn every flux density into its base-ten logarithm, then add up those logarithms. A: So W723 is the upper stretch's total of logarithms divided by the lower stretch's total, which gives 0.9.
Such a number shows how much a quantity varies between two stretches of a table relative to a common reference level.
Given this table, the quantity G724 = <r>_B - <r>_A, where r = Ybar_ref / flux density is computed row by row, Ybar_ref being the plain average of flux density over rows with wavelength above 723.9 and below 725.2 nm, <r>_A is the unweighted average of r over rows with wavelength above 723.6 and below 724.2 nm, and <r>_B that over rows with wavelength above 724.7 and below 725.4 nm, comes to 0.04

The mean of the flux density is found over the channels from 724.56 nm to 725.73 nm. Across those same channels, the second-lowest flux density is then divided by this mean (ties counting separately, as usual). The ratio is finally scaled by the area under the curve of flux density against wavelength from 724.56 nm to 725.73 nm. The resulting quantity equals 1.63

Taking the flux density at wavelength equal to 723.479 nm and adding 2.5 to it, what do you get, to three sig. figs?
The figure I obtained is 3.87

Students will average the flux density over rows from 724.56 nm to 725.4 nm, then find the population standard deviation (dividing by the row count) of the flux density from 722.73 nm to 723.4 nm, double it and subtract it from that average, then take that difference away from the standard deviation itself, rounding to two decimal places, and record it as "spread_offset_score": -1.24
